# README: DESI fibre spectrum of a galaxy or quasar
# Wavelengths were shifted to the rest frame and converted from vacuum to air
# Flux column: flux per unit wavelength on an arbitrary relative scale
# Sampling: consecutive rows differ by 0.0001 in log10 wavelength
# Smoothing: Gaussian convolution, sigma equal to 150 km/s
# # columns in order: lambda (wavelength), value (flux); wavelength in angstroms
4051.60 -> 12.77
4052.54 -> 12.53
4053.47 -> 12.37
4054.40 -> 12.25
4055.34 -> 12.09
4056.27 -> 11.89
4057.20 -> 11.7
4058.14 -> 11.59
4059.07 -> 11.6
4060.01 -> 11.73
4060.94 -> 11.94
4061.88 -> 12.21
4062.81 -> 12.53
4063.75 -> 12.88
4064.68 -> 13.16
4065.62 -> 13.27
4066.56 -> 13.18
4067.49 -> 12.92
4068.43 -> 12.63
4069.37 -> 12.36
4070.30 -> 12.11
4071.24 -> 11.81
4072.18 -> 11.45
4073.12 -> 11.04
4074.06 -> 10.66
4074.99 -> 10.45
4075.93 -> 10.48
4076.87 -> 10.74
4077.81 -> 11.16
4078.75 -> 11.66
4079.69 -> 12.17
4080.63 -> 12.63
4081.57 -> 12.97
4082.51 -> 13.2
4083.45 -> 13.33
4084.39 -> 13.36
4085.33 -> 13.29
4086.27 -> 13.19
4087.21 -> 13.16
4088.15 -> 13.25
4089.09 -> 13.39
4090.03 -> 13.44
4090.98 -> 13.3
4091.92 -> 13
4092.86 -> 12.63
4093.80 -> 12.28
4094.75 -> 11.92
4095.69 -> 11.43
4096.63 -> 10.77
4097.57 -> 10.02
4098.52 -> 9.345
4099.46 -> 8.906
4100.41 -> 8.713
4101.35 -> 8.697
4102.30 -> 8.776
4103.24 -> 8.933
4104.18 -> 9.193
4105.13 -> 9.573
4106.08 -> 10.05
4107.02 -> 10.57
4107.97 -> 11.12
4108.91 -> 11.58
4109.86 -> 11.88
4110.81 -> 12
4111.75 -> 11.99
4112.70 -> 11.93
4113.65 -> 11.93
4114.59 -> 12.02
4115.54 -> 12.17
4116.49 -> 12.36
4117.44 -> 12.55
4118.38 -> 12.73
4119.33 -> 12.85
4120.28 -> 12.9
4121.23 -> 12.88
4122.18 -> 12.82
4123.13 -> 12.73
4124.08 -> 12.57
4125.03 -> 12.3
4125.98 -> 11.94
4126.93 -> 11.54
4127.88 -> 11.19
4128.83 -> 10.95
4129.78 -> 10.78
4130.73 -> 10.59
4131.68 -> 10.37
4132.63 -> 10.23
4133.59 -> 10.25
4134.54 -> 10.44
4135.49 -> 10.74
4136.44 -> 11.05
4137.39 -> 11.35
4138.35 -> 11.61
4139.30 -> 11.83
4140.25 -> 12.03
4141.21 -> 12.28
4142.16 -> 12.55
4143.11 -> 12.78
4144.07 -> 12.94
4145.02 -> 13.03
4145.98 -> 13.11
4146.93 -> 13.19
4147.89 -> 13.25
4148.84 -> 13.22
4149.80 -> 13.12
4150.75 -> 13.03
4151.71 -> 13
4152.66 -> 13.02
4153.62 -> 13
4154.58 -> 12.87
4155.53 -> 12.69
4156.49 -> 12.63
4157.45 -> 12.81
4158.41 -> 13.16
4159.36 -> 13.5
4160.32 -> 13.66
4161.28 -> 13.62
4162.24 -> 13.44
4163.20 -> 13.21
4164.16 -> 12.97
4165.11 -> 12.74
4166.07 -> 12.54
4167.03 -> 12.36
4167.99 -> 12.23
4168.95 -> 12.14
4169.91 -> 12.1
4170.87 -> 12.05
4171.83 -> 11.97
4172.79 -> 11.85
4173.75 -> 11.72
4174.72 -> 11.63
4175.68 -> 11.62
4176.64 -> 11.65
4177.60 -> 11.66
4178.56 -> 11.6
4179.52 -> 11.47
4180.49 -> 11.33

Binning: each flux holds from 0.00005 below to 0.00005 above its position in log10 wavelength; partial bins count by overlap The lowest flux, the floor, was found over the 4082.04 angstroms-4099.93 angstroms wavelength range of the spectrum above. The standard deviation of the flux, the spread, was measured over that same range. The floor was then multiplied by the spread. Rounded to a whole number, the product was 13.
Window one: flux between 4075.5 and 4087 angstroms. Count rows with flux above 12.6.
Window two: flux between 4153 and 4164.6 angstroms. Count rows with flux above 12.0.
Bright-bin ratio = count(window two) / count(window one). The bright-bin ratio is 1.7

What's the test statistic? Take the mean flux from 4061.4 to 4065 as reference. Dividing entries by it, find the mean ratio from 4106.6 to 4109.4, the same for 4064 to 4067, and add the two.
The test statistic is 1.91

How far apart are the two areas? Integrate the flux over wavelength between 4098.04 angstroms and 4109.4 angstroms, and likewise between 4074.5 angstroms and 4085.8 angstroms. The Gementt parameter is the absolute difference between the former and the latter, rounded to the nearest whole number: 28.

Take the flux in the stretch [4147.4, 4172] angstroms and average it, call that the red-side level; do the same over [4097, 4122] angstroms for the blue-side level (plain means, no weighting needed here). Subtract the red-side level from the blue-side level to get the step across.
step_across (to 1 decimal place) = -1.9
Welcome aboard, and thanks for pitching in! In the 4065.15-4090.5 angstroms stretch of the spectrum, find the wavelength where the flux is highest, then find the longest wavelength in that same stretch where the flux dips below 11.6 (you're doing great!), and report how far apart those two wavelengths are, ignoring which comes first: 12.2 angstroms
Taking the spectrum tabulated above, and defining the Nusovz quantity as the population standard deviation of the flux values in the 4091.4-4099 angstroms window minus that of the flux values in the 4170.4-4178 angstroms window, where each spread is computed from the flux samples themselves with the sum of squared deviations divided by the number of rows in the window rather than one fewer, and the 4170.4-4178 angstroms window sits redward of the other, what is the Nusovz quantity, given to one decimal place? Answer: 1.0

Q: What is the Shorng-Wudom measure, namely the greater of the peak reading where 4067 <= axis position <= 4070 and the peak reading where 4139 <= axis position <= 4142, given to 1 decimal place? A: 12.9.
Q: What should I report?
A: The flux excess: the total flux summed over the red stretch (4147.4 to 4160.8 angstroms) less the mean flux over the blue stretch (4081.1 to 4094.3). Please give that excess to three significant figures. 170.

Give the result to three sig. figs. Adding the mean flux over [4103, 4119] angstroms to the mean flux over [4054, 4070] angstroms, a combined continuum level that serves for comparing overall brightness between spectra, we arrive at 23.7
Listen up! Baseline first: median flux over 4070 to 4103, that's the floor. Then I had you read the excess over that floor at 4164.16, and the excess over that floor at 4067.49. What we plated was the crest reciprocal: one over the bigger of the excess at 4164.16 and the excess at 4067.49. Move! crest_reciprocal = 1.0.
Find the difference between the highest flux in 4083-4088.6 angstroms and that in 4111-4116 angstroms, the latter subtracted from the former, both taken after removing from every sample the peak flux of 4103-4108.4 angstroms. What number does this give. 1.2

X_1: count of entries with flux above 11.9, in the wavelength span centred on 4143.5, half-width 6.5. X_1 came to 11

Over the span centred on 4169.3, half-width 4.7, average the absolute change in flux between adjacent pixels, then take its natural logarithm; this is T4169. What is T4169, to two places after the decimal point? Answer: -2.18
